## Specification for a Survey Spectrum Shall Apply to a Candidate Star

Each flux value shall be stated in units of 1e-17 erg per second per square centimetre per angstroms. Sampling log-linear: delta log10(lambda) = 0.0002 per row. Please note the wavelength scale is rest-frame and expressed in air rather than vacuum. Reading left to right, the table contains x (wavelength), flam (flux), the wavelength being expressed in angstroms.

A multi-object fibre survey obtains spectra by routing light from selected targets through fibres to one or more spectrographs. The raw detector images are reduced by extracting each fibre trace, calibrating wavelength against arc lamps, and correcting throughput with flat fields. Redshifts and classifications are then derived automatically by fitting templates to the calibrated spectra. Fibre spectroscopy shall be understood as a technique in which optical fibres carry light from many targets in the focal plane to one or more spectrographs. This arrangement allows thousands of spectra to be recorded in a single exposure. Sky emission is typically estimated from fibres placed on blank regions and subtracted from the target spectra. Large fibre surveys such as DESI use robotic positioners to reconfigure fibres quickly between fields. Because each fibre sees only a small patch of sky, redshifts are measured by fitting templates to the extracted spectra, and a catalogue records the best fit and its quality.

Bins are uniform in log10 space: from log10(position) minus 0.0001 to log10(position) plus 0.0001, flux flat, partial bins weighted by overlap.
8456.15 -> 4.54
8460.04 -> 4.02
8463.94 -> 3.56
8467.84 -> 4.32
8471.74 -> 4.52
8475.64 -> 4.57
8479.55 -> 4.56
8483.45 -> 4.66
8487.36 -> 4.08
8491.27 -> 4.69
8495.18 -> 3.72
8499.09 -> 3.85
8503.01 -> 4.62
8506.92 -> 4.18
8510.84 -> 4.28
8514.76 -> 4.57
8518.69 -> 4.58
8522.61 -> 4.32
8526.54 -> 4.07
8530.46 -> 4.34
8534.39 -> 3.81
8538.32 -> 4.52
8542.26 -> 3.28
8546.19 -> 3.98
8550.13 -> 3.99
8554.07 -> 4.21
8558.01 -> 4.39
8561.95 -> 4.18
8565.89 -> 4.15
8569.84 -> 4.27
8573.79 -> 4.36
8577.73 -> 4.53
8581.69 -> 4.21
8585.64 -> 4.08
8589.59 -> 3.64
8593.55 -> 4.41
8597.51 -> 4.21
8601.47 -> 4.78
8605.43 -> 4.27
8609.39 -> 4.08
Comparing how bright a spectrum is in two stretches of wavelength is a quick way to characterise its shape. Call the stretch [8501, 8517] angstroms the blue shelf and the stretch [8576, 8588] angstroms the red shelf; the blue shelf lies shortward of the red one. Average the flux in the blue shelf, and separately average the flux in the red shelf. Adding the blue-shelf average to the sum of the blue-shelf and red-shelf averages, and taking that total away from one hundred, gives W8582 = 86.9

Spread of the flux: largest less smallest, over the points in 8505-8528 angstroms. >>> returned 0.5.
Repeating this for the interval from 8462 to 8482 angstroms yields 1.0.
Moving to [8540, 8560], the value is 1.1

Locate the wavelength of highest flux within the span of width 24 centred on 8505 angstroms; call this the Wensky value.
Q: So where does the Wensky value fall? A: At 8503.01 angstroms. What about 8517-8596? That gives 8518.69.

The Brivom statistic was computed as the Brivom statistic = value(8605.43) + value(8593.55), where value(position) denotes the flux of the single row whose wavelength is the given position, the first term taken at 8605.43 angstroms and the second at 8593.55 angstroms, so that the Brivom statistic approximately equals 8.68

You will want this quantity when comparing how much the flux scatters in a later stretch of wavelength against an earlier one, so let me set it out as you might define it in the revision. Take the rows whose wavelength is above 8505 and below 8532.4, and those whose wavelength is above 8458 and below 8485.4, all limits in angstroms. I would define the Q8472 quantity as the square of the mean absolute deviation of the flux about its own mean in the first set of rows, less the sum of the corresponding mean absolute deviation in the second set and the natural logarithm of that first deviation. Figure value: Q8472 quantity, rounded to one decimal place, 1.7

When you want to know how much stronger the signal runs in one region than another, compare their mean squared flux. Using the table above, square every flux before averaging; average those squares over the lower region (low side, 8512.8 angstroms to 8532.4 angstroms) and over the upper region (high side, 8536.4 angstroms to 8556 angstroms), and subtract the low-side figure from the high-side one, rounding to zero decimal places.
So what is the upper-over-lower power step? -3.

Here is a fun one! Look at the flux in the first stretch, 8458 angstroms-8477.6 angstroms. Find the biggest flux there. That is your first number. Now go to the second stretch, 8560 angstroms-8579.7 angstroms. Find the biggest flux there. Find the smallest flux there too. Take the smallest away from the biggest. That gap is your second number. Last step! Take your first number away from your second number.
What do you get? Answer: -4.2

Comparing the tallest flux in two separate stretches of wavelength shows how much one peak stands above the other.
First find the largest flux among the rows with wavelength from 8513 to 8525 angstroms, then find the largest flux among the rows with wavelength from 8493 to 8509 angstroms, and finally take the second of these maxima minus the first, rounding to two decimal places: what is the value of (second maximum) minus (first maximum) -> 0.04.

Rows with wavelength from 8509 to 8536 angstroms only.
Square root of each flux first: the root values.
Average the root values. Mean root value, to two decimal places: 2.07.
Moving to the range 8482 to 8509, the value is 2.06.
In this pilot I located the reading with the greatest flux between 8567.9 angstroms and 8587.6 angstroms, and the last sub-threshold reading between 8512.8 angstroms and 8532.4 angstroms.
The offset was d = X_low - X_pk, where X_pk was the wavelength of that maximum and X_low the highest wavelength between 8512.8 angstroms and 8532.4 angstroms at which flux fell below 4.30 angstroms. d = -51.2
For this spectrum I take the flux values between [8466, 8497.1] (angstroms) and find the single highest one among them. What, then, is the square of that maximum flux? 22.0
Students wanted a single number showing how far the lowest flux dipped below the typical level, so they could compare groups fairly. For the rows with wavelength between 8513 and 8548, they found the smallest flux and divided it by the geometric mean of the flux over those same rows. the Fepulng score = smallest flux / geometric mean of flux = 0.792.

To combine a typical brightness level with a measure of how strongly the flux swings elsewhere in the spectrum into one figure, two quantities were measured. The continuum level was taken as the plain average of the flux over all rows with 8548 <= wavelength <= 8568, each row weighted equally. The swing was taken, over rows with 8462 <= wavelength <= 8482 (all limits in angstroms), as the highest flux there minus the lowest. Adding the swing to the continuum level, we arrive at 5.19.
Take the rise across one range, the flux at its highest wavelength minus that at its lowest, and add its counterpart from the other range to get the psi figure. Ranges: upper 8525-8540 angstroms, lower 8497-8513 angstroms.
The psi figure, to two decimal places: 0.88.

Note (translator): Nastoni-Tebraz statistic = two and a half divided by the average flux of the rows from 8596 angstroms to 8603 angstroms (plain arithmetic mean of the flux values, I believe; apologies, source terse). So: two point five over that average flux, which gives 0.556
